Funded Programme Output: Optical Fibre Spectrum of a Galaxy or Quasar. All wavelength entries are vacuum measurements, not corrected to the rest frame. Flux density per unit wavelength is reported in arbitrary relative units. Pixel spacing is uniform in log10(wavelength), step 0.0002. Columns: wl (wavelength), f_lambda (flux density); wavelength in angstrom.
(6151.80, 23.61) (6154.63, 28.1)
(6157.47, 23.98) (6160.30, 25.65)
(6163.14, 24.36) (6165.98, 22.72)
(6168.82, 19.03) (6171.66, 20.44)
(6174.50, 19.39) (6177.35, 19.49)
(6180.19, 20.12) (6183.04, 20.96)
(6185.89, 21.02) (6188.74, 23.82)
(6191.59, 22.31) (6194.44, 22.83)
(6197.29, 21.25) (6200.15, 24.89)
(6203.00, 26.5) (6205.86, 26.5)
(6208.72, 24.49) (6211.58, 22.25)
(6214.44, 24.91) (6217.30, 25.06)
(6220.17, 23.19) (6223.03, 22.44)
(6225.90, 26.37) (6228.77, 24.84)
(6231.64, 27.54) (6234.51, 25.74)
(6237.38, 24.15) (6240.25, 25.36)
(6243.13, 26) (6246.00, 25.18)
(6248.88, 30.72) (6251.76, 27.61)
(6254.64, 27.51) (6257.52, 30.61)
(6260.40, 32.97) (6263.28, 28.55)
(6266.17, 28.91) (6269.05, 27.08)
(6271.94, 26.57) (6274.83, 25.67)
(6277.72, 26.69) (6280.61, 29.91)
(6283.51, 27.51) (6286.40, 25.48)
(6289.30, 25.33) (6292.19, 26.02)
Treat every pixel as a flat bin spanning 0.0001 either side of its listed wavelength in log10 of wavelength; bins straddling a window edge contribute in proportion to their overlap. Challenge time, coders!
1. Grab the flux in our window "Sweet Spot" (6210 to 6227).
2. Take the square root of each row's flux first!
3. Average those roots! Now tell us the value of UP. 4.90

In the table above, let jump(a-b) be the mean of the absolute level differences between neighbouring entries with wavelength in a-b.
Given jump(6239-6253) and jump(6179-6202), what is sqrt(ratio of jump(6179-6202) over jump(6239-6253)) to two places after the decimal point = 0.79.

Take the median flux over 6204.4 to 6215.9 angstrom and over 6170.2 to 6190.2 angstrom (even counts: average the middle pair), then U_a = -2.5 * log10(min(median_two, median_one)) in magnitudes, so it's -3.28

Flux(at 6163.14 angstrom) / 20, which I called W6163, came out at 1.22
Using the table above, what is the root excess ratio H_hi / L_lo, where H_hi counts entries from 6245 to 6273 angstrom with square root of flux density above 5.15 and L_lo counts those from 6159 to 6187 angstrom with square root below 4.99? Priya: 1.0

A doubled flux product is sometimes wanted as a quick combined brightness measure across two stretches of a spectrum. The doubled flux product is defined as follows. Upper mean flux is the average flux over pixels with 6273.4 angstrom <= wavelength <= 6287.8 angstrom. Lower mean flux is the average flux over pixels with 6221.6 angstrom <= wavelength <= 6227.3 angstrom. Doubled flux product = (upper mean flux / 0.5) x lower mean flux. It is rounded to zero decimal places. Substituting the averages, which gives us 1320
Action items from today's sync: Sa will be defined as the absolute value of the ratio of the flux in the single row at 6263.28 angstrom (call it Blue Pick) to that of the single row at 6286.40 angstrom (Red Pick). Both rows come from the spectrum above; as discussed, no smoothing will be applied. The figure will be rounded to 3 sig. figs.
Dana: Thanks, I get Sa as 1.12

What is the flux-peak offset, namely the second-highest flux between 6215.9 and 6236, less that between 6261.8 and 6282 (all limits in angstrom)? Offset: -2.5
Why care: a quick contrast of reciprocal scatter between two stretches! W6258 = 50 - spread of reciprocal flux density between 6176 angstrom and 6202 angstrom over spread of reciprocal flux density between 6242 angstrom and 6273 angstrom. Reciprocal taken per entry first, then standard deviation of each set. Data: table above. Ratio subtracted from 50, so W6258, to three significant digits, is 48.7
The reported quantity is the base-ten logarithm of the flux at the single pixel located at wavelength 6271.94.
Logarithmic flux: 1.424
